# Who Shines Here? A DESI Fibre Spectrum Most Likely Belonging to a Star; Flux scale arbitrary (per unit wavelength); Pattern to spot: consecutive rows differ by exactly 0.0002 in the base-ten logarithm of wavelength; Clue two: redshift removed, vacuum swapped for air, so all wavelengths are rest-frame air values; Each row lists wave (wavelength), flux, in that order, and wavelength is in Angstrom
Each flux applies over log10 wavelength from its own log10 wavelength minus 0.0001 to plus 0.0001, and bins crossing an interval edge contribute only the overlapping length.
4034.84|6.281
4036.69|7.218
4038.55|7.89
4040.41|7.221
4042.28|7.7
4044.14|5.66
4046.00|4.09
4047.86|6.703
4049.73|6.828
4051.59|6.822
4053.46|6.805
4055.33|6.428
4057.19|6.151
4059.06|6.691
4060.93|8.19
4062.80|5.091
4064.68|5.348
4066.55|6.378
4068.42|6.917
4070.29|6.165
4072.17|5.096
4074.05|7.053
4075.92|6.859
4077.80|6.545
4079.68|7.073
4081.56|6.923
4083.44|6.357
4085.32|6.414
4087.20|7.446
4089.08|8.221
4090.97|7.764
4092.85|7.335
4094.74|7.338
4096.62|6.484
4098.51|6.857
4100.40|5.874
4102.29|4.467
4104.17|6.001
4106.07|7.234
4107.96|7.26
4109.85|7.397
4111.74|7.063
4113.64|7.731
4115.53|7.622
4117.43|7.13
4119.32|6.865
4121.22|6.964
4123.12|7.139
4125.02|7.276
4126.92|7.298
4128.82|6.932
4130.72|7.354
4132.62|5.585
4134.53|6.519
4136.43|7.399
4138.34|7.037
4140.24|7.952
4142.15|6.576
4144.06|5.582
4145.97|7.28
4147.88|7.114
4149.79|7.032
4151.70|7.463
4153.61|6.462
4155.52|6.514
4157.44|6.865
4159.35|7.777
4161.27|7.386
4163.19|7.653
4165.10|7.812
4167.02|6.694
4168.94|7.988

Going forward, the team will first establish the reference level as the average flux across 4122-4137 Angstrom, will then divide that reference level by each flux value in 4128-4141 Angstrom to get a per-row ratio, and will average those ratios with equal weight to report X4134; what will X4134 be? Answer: 1.01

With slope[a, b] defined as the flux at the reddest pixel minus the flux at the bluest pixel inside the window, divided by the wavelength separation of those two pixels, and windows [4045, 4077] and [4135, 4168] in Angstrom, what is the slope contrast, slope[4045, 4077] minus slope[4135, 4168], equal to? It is 0.12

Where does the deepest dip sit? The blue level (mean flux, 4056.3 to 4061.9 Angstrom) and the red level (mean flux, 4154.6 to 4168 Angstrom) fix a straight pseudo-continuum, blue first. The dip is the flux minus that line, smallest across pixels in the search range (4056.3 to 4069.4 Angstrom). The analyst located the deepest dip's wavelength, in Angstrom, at 4062.80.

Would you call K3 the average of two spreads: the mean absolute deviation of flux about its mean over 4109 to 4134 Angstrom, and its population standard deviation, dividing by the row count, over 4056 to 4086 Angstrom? 0.55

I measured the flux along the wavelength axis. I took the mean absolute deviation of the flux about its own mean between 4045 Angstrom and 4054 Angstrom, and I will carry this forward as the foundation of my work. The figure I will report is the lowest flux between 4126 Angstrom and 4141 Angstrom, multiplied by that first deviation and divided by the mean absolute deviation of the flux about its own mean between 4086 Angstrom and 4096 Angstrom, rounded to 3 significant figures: 16.2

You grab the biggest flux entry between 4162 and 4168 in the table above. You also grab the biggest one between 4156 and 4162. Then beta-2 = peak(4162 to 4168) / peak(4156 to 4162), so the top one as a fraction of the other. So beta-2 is 1.00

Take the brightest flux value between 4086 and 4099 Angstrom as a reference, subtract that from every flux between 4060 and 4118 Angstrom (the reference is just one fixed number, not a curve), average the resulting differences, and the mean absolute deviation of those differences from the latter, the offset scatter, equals 0.71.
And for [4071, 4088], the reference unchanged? 0.48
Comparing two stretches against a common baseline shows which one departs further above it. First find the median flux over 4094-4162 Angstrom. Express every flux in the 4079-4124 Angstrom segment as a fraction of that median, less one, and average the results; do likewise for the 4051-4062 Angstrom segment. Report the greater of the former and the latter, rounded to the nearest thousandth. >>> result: -0.019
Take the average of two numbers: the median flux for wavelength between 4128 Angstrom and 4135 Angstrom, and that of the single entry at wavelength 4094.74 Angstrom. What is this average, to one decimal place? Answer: 7.0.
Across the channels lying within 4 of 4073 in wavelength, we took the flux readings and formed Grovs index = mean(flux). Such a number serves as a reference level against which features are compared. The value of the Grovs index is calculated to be 6.3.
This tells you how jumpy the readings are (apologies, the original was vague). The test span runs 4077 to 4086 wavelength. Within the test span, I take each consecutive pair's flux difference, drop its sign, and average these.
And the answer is 0.33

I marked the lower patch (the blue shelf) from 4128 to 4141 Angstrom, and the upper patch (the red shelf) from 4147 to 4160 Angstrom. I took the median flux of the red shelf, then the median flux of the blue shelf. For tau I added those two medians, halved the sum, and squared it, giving 49.5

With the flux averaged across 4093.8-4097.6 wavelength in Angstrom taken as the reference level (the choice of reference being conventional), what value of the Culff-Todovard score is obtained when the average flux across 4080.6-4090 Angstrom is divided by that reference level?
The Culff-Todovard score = 1.02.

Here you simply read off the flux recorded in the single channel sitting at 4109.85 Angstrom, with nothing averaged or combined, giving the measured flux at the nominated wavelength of 7.397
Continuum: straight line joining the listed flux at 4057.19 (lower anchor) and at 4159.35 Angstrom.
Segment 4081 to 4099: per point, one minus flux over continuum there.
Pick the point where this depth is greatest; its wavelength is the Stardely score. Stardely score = 4096.62 Angstrom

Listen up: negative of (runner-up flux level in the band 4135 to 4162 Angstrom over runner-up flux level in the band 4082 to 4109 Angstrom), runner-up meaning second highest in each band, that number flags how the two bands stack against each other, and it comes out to -1.00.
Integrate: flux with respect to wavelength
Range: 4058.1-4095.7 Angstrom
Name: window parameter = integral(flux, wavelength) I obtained 254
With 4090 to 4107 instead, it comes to 112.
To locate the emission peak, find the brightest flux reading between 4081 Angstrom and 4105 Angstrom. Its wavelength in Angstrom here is 4089.08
